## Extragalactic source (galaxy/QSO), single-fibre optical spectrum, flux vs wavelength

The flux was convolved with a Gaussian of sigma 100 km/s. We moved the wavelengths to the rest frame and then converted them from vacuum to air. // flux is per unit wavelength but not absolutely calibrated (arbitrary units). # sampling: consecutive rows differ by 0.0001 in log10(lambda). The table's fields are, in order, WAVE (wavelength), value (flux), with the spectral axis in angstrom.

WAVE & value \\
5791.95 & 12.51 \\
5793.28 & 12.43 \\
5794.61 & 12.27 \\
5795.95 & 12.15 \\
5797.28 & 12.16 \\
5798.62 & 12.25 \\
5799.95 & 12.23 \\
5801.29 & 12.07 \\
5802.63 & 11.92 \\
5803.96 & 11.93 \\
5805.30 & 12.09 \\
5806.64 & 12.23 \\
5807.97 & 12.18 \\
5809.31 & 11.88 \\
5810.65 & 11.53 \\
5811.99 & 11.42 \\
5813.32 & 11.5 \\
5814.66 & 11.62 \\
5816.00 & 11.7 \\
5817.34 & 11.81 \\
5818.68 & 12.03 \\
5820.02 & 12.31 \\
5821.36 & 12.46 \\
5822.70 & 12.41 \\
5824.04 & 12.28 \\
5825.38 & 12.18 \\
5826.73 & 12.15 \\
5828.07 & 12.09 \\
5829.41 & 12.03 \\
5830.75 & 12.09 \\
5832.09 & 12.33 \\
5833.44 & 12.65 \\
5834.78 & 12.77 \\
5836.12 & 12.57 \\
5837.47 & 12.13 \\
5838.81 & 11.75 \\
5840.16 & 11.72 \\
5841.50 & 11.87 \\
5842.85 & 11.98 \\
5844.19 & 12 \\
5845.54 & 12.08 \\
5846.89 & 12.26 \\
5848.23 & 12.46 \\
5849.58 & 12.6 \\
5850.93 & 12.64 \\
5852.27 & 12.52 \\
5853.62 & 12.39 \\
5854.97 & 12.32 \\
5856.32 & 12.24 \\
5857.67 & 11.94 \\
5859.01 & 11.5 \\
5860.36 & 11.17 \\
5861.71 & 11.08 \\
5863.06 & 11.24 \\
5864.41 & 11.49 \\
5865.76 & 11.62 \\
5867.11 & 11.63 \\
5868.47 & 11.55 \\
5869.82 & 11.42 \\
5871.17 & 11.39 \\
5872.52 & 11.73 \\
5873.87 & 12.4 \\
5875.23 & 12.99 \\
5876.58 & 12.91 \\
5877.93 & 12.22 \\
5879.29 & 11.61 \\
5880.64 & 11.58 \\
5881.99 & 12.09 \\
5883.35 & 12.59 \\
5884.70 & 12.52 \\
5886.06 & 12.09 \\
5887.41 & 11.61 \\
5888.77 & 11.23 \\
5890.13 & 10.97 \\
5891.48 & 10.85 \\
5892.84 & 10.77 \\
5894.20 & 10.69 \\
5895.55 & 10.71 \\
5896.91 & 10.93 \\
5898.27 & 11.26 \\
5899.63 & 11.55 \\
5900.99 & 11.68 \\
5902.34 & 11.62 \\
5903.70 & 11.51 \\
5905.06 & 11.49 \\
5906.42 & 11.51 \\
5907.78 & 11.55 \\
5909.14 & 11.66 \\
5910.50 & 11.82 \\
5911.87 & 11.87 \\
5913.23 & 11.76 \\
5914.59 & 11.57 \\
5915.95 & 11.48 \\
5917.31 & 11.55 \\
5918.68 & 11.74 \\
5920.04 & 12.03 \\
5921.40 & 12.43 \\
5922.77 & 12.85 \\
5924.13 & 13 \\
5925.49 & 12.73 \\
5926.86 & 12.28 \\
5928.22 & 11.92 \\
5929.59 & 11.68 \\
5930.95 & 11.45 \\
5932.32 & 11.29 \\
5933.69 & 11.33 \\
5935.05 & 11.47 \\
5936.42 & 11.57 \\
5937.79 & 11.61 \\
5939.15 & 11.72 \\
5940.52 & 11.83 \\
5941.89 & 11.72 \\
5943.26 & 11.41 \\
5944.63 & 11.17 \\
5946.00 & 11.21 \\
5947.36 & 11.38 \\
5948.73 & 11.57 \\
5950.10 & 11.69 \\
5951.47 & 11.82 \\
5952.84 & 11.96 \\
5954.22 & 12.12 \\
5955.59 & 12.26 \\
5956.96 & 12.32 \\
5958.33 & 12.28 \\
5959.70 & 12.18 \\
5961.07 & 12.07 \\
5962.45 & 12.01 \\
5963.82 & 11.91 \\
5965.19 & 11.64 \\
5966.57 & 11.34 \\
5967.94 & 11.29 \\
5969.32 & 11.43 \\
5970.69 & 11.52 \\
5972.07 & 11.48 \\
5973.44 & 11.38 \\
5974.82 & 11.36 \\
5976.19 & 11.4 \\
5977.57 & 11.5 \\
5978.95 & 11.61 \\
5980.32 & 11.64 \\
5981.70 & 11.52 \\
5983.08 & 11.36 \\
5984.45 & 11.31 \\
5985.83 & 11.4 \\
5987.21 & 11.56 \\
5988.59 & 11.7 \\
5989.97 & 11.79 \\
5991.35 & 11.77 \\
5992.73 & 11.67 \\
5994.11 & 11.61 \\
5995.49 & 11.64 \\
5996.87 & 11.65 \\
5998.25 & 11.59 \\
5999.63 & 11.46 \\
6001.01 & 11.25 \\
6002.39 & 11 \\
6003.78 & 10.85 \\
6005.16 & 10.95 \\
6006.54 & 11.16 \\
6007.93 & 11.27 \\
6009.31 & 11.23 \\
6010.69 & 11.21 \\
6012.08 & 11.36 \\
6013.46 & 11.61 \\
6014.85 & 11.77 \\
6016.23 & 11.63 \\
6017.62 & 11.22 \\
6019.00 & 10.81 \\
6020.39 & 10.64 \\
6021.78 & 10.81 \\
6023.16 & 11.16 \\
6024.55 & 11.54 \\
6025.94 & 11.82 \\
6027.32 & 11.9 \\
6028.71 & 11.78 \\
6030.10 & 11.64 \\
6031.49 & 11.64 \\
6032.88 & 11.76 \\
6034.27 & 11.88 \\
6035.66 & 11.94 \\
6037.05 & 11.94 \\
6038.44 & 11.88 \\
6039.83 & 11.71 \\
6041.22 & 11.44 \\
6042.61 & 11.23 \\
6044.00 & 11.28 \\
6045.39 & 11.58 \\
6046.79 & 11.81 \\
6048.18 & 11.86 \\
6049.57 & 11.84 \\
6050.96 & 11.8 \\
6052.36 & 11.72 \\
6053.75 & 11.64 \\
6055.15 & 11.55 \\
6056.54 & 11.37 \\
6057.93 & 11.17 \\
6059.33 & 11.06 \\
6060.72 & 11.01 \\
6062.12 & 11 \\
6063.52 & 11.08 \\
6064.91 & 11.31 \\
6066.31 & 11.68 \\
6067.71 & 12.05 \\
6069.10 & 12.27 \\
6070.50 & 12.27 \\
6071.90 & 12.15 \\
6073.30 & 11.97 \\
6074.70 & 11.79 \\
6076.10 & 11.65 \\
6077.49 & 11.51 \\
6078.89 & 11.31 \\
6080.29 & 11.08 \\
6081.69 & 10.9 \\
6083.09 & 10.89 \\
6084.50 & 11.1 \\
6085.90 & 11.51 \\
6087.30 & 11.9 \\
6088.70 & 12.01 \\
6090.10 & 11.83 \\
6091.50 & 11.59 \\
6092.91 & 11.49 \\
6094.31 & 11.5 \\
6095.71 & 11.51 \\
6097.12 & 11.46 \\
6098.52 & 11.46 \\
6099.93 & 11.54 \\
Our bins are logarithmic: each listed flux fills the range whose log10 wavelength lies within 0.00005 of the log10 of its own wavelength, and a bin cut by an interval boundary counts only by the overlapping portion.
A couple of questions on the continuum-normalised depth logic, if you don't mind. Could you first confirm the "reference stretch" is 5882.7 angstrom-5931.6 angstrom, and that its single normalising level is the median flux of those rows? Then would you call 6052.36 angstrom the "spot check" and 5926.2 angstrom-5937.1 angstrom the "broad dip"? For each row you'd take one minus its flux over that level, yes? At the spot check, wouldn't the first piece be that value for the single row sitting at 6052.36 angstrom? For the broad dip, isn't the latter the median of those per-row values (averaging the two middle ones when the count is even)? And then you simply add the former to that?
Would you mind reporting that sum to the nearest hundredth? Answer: 0.00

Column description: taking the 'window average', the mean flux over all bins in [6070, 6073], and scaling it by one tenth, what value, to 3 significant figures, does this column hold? 1.22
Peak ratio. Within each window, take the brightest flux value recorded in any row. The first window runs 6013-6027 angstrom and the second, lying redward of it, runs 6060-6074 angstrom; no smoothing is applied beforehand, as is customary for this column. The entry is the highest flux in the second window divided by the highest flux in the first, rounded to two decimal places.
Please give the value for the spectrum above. 1.04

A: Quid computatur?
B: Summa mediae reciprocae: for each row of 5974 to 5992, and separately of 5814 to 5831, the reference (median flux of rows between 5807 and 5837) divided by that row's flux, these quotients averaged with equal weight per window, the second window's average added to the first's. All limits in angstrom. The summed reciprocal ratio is 2.05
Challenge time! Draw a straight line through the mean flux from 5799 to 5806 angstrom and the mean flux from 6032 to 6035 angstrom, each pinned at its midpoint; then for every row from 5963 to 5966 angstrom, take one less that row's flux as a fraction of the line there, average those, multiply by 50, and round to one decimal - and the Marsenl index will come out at 0.5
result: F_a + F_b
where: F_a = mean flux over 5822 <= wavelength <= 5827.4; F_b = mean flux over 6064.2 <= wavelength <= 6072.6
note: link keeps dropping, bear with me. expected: 24.2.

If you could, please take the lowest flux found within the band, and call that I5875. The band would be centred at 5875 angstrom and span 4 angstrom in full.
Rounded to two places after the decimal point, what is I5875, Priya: 12.40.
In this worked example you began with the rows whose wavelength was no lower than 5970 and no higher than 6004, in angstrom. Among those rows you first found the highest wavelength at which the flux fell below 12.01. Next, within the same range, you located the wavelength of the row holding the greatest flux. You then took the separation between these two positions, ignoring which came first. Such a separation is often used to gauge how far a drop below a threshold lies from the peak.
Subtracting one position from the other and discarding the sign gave 13.8 angstrom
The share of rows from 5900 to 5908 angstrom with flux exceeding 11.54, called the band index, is 0.50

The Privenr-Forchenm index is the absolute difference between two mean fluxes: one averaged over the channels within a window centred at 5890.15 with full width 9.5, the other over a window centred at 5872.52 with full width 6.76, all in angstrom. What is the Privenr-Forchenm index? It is 0.81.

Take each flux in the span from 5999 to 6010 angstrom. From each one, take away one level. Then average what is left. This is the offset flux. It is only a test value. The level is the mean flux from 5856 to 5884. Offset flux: -0.68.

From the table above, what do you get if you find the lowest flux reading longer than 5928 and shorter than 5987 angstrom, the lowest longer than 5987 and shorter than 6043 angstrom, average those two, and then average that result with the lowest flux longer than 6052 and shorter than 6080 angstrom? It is 10.95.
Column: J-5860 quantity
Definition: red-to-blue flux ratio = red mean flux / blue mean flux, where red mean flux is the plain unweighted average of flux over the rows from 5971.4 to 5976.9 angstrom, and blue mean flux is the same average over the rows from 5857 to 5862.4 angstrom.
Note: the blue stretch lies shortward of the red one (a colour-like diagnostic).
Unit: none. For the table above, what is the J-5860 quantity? 1.00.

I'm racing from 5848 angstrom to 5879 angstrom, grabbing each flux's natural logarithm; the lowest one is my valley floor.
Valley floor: 2.41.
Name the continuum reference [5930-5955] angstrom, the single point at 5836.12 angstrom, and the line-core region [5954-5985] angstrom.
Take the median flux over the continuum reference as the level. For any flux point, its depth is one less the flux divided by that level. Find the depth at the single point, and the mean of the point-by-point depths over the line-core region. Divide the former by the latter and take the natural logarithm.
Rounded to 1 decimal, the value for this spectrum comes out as 2.1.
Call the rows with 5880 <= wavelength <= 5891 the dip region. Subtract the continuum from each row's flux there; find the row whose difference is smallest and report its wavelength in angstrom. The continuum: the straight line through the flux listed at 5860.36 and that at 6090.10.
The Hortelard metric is 5890.13 angstrom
